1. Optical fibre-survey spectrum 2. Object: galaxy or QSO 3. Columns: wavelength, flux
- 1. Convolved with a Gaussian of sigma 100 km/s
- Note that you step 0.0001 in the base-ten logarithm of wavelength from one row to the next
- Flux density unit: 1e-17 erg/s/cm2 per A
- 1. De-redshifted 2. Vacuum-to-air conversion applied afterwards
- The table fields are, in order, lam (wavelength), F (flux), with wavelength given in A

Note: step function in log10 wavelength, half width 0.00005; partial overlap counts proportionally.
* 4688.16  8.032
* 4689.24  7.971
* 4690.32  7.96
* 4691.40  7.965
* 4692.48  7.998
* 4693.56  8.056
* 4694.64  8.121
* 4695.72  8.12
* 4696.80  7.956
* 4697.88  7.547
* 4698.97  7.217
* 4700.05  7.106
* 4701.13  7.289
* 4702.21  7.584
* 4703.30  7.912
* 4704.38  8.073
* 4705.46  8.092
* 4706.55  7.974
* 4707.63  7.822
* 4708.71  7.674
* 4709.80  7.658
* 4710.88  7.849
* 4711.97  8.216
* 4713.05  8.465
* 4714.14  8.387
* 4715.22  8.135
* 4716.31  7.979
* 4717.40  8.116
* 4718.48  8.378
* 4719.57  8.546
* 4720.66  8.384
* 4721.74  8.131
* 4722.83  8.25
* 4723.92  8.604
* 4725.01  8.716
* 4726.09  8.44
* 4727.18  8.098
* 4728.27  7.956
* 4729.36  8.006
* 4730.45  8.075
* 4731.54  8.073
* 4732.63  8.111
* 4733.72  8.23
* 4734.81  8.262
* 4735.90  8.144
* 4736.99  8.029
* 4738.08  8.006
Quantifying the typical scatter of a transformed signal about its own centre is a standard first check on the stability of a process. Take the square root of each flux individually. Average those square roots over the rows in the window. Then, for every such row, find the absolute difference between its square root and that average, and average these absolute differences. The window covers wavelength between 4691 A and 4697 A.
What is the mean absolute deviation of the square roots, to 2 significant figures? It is 0.011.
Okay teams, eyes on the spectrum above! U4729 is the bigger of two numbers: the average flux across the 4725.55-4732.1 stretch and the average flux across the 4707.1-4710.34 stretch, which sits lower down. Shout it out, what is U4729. 8.11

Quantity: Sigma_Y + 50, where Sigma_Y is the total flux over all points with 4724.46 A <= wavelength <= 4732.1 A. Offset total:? 107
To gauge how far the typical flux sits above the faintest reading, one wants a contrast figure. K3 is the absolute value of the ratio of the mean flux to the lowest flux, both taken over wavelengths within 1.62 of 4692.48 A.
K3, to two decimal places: 1.01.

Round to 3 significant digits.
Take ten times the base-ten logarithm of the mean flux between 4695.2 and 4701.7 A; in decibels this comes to 8.77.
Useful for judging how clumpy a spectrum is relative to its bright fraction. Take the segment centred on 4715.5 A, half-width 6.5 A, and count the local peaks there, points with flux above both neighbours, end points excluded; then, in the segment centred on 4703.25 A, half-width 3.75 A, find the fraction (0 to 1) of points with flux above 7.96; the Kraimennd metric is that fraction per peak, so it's 0.21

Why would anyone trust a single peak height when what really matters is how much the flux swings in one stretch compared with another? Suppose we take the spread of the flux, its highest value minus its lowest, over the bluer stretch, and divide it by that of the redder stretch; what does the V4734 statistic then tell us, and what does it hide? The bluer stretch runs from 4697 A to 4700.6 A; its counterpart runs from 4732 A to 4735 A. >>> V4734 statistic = 2.9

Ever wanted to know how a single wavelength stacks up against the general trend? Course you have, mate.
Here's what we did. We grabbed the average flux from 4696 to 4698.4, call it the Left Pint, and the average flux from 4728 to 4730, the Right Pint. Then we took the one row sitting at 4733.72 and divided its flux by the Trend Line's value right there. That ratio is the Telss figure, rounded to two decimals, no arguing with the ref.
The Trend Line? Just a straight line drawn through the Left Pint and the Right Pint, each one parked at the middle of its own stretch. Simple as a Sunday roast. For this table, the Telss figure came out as 1.03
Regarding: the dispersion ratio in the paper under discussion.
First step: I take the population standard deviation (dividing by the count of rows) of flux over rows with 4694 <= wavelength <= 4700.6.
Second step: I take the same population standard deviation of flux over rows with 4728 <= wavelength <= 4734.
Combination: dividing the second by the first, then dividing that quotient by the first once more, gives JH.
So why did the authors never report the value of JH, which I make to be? 1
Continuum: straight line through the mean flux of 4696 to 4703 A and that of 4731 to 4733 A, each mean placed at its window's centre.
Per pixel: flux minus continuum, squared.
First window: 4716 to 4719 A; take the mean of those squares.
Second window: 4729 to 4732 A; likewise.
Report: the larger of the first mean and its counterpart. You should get 0.15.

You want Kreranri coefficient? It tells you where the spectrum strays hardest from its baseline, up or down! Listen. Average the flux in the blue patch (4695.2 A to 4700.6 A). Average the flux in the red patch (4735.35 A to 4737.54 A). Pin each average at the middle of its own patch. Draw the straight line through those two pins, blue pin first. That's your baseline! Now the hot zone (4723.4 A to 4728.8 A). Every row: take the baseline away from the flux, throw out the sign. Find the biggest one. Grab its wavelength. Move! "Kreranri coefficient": 4725.01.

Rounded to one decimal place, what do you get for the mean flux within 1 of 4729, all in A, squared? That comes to 63.7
